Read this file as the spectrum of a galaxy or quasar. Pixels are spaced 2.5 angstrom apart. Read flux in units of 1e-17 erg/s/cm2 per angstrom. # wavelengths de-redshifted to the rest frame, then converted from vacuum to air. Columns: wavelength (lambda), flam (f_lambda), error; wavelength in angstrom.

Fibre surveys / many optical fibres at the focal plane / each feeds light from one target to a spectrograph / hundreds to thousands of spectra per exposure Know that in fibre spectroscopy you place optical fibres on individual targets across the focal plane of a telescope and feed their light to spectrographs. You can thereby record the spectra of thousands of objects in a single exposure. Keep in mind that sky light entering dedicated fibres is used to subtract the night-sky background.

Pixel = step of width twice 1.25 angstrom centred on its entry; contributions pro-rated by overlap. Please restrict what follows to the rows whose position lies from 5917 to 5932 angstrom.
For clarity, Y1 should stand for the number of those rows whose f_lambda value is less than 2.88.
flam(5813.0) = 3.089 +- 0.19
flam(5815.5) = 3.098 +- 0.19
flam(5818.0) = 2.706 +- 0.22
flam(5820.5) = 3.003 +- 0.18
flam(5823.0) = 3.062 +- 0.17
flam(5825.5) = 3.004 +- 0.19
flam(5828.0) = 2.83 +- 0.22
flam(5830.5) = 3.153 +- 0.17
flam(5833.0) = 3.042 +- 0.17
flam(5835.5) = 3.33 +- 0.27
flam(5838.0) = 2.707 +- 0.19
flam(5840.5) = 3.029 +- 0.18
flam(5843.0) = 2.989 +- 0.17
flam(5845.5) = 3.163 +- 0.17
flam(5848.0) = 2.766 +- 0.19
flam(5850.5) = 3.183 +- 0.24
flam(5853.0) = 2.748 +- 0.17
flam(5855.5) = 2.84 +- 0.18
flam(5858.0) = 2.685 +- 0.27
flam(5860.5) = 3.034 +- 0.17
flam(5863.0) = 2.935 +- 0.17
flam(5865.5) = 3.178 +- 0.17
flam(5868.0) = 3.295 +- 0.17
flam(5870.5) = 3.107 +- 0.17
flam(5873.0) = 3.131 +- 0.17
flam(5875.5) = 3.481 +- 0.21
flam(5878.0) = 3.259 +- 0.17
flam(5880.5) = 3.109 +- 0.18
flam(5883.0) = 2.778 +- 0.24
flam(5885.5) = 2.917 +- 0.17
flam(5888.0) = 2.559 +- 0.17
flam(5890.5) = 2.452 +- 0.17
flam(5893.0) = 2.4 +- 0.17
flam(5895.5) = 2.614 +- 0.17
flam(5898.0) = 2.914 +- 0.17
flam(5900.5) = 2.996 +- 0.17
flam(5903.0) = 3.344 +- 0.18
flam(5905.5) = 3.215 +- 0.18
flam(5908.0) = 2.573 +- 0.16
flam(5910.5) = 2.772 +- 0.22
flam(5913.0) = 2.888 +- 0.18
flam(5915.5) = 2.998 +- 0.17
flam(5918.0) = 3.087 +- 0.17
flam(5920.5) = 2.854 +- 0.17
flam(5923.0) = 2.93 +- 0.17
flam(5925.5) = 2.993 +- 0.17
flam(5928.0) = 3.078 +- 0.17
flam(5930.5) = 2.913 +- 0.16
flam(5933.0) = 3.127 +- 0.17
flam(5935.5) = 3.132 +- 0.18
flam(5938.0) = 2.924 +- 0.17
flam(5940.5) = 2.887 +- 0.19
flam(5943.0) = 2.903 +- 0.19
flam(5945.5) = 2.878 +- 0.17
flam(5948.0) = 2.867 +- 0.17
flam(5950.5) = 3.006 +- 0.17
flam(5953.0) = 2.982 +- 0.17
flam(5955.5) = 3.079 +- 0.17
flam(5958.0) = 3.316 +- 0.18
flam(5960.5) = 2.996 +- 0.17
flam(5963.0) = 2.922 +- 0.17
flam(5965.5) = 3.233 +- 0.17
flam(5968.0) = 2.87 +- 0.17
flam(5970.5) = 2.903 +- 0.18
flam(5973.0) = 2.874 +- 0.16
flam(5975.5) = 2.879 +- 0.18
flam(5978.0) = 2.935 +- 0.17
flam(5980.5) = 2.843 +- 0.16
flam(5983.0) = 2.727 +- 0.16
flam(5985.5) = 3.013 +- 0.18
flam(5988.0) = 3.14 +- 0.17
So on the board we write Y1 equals 1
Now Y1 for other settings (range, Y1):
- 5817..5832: 2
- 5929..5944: 0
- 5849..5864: 3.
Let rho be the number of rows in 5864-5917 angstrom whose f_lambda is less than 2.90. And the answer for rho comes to 8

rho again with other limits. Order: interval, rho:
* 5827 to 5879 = 6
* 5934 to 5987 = 8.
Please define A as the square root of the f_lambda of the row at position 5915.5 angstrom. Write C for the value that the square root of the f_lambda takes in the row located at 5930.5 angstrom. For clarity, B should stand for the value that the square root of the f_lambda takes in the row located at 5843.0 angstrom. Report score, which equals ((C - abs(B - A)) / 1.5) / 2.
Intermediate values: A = 1.73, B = 1.73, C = 1.707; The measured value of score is 0.568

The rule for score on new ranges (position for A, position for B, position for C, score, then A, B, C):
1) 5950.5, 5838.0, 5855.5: 0.532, 1.73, 1.65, 1.685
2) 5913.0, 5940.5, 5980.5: 0.562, 1.70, 1.70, 1.686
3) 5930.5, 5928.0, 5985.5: 0.563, 1.71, 1.75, 1.736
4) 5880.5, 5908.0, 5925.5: 0.524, 1.76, 1.60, 1.730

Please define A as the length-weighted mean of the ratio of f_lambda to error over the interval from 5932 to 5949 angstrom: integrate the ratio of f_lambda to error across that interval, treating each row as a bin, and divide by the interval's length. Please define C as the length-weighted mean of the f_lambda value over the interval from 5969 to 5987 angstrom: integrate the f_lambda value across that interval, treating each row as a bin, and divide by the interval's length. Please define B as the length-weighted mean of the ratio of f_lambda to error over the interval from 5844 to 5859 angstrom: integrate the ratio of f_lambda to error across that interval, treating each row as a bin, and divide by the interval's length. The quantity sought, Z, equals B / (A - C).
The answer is 1.07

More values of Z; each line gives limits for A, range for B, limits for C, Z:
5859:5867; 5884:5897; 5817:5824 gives 1.03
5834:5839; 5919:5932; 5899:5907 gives 1.71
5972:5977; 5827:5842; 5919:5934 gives 1.11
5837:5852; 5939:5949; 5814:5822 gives 1.24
